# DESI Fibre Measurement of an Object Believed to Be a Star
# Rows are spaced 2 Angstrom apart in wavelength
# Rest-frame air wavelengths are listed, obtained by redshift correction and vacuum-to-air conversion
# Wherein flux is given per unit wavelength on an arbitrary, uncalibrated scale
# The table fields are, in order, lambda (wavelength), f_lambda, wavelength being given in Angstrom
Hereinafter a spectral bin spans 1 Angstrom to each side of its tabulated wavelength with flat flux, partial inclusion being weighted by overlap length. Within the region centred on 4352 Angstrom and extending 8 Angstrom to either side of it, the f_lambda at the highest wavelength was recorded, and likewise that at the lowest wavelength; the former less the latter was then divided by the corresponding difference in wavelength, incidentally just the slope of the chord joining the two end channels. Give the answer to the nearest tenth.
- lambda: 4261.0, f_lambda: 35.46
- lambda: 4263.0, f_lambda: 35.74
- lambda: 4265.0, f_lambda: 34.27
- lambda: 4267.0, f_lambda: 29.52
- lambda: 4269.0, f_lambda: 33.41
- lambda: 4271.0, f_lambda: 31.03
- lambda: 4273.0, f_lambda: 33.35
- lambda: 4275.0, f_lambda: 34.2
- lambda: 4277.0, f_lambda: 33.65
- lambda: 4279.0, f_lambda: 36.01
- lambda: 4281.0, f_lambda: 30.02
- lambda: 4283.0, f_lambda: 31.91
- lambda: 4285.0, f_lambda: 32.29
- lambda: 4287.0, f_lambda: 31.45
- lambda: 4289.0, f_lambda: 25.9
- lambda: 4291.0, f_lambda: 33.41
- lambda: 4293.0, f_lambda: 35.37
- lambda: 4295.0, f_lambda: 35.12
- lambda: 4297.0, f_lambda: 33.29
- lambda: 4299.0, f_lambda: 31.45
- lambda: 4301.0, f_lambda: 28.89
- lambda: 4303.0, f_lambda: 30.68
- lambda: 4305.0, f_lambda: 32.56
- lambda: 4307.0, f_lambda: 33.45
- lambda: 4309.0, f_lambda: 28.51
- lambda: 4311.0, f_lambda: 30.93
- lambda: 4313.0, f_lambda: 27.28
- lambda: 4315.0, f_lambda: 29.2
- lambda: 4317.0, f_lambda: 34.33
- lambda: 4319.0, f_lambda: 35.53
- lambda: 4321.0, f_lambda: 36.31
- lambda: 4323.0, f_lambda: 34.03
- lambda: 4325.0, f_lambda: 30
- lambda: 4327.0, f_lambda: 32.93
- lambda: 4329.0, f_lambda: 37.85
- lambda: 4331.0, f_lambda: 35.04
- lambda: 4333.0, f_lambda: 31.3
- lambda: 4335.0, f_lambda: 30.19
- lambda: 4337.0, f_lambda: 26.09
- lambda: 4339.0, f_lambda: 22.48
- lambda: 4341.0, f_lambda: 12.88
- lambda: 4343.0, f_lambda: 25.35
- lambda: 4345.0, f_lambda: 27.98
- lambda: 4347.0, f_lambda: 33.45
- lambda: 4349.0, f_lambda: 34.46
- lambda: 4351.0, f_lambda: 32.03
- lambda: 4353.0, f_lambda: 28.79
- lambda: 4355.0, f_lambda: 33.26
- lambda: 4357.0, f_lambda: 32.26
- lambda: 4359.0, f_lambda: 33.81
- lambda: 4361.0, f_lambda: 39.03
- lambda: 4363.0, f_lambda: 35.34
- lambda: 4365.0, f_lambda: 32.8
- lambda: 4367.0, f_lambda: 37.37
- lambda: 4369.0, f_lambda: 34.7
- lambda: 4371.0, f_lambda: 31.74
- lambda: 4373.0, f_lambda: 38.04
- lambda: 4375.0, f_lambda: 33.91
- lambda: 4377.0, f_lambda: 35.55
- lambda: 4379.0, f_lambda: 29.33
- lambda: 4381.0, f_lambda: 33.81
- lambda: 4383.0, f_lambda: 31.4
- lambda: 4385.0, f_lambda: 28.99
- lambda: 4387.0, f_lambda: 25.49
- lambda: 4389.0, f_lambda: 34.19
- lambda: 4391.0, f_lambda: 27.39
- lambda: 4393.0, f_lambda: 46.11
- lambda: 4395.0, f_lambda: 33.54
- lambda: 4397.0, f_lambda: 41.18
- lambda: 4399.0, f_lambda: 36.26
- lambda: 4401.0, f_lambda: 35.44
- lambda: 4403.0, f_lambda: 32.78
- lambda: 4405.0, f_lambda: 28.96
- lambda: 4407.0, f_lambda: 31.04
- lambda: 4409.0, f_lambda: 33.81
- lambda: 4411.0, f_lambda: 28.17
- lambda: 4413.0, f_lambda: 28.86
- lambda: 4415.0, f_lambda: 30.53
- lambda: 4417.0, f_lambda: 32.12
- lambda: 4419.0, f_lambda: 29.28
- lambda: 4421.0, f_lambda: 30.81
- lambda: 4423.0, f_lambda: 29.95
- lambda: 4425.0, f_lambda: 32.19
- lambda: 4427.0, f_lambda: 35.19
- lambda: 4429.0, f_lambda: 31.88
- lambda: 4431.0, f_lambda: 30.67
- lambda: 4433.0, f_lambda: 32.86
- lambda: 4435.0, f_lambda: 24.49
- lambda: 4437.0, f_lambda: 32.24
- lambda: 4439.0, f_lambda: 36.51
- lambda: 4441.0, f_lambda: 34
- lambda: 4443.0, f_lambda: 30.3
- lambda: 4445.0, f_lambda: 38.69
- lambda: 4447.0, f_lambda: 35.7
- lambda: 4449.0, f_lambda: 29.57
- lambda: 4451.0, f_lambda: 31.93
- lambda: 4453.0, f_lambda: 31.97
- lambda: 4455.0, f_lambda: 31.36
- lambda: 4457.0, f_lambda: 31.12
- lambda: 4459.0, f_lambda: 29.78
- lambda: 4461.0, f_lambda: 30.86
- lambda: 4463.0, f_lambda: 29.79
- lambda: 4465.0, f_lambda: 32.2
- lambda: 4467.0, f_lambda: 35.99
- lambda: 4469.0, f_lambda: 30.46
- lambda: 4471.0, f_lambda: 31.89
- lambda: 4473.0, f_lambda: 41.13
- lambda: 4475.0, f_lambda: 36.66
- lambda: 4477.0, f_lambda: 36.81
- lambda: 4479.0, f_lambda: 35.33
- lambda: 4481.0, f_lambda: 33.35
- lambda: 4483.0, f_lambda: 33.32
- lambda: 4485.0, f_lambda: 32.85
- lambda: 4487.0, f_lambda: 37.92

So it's 0.4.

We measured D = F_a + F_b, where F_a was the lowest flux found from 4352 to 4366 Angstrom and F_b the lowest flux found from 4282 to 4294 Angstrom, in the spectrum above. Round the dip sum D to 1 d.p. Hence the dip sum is 54.7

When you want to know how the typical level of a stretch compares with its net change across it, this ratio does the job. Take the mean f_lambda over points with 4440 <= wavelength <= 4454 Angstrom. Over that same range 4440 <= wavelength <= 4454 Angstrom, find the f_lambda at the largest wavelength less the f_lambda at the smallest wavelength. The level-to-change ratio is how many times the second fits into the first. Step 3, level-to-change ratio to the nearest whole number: -16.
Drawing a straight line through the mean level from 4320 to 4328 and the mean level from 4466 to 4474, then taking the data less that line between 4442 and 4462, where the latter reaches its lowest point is 4449.0 Angstrom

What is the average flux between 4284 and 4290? 29.9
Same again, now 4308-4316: 29.0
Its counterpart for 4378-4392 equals 30.1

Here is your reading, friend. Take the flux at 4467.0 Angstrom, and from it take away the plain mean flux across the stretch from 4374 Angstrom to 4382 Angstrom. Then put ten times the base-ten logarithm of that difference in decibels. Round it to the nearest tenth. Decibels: 4.5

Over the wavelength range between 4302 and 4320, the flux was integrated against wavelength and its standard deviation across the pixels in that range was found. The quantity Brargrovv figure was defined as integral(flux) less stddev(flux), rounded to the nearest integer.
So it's 562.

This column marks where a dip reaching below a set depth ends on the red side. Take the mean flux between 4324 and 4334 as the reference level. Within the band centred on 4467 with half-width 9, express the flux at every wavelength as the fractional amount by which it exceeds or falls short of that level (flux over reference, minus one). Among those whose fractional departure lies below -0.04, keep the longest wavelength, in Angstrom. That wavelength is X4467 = 4471.0 Angstrom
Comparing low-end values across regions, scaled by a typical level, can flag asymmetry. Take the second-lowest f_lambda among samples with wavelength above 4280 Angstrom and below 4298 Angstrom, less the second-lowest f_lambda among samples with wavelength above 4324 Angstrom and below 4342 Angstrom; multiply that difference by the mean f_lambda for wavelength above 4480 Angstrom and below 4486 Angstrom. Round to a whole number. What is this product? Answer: 250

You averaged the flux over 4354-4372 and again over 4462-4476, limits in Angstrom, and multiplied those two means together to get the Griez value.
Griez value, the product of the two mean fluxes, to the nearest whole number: 1173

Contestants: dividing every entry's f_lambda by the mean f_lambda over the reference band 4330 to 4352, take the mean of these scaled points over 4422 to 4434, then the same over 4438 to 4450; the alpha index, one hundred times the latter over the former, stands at 106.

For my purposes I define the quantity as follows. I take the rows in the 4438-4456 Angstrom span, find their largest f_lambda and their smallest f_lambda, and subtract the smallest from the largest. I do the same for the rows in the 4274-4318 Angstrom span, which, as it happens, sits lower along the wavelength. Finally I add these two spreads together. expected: 19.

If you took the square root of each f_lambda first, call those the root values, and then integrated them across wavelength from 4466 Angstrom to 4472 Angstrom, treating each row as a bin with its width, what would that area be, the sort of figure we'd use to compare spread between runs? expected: 34.3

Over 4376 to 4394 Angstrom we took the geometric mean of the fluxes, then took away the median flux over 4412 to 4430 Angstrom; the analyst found 1.2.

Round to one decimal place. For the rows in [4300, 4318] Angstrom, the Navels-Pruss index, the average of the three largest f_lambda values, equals 33.4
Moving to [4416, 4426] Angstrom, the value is 31.7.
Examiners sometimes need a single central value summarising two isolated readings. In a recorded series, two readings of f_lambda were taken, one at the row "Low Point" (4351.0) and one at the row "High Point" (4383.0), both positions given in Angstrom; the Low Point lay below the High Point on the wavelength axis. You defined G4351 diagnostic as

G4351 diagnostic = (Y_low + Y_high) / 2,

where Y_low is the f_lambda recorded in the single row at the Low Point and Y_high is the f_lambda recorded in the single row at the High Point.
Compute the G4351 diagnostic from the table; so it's 31.7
